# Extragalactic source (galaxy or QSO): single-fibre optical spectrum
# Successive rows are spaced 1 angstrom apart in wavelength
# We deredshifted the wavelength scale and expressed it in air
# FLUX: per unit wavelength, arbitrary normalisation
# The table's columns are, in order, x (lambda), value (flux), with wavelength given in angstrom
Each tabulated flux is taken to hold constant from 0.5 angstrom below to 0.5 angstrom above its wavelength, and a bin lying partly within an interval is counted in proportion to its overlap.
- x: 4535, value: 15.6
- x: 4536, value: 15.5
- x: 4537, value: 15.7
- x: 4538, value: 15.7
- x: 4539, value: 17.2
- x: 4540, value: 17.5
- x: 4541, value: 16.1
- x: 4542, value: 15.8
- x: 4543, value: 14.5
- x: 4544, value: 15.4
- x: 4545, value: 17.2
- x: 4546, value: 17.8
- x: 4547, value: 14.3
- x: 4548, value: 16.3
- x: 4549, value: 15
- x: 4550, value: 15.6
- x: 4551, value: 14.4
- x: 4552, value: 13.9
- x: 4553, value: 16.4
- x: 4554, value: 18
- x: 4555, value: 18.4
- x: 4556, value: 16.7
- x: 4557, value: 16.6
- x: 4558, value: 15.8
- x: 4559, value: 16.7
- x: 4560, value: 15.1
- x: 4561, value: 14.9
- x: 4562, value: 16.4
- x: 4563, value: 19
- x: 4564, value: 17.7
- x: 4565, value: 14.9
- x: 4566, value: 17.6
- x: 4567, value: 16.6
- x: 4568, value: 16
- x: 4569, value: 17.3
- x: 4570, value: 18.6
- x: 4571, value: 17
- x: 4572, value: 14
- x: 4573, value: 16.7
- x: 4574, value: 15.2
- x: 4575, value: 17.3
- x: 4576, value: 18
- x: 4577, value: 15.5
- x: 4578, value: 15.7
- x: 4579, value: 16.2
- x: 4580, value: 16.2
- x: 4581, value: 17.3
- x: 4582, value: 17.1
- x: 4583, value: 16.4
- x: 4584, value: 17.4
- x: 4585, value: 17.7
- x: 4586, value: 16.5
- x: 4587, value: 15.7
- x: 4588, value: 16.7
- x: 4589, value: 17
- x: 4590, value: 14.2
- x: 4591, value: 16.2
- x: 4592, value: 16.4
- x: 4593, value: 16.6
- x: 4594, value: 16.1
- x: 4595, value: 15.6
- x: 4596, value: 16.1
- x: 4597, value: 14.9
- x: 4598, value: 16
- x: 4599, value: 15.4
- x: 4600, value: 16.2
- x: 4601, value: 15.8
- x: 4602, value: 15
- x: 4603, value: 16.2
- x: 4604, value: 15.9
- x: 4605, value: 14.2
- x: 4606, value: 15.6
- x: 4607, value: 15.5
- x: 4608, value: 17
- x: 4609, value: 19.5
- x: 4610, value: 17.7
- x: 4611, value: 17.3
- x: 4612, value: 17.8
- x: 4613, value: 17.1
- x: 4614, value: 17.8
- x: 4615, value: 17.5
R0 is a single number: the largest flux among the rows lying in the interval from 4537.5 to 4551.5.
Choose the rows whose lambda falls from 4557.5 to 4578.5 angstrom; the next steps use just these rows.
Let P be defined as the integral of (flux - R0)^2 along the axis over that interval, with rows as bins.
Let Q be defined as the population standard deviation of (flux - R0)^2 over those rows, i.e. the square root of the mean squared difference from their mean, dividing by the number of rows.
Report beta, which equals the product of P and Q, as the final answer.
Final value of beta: 266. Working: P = 71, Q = 3.7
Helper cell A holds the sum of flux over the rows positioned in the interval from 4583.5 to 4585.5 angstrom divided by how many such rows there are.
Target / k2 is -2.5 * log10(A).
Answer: -3.11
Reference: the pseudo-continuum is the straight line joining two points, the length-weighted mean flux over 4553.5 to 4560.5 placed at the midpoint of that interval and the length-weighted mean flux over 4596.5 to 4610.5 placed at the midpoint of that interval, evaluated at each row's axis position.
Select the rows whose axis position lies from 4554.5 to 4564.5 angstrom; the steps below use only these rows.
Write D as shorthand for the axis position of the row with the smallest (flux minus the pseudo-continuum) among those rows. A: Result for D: 4561 angstrom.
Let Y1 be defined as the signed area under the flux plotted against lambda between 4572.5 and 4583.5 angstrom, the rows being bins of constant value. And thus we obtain 182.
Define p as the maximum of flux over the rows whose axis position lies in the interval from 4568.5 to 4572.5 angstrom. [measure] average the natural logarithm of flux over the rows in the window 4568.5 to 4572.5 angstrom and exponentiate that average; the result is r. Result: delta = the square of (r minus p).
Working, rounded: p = 18.6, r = 16.64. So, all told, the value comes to 3.9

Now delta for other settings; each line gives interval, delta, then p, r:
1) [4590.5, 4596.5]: 0.2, 16.6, 16.16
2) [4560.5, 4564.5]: 4.3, 19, 16.93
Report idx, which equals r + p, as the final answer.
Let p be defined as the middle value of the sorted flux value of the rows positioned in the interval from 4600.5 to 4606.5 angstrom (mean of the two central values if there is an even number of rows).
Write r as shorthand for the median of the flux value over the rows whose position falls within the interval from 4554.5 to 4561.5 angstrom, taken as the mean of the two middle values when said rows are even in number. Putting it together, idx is 32.3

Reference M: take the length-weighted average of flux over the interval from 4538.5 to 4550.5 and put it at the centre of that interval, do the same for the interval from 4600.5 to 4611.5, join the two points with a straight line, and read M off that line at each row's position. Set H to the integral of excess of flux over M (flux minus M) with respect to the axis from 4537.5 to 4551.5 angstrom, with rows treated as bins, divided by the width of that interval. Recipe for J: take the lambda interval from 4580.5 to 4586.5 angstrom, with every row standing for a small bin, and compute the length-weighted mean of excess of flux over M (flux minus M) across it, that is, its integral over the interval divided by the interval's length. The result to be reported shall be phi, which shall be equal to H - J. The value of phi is -1.0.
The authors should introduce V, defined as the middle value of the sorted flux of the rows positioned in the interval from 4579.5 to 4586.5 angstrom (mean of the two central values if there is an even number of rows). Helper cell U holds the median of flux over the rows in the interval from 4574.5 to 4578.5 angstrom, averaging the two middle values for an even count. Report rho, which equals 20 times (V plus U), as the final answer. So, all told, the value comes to 672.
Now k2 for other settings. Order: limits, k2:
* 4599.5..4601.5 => -3.01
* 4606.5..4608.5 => -3.03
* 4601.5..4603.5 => -2.98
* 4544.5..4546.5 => -3.11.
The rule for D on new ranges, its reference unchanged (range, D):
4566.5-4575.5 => 4572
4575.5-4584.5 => 4577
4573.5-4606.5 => 4590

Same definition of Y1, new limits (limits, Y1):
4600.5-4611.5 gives 180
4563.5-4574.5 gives 182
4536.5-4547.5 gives 177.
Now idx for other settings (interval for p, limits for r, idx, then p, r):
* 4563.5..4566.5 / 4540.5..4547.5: 33.4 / 17.6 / 15.8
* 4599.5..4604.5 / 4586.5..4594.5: 32.2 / 15.9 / 16.3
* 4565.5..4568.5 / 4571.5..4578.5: 32.3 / 16.6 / 15.7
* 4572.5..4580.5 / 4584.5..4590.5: 32.8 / 16.2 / 16.6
